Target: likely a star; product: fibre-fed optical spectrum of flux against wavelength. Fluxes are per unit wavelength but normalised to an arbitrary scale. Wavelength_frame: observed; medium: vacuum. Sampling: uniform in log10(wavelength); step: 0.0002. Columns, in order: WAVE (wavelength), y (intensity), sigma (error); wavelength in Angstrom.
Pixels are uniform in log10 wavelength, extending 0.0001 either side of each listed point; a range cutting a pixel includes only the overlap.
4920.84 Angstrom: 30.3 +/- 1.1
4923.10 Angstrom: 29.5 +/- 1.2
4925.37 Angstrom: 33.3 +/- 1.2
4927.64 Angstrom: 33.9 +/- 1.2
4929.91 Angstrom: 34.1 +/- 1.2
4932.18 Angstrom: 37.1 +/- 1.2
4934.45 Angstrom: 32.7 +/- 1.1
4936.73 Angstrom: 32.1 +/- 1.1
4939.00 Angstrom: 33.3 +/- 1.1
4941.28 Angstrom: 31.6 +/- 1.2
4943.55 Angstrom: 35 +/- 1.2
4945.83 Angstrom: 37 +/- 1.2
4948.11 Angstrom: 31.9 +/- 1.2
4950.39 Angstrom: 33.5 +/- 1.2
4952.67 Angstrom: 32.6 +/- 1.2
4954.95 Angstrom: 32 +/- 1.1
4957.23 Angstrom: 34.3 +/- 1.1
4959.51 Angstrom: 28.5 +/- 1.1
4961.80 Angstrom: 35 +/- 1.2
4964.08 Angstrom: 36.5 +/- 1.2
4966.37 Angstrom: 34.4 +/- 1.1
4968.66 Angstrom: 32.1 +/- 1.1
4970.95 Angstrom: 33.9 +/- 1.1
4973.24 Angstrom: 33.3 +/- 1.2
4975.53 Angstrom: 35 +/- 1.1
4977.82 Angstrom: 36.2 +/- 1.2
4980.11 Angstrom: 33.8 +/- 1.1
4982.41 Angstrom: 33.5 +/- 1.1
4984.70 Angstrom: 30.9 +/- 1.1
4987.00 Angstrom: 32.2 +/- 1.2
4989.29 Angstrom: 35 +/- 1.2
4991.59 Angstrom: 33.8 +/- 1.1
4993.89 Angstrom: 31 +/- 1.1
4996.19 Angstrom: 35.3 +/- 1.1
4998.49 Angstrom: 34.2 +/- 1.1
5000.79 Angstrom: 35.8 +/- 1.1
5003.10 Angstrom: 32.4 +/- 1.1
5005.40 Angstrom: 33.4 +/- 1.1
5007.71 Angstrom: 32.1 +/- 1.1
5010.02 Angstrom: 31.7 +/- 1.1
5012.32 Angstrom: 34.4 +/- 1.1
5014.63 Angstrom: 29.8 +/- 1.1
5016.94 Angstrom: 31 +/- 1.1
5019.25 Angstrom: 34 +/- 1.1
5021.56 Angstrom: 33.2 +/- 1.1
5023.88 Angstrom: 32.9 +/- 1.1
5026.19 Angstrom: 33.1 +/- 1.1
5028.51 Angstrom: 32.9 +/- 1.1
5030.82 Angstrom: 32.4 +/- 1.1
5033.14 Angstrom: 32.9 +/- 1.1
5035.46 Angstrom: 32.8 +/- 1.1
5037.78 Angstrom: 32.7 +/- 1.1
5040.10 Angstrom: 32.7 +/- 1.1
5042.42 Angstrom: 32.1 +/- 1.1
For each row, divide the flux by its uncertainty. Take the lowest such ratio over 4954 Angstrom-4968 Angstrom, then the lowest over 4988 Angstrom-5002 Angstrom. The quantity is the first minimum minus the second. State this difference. -2.3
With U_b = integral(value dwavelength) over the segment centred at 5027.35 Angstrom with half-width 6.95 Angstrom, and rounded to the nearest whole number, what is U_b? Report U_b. 457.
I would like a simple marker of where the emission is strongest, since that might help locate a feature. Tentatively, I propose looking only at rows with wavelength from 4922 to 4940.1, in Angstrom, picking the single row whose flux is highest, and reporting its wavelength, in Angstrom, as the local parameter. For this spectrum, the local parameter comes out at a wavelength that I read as 4932.18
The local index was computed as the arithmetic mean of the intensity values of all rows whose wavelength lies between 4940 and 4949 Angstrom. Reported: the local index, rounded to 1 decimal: 33.9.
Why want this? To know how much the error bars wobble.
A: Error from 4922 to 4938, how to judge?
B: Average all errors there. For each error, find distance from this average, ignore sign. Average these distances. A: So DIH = 0.041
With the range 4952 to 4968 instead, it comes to 0.049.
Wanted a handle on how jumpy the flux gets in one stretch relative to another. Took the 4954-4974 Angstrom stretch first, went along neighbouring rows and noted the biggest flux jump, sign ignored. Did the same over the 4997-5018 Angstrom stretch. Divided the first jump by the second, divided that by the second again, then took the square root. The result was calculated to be 0.55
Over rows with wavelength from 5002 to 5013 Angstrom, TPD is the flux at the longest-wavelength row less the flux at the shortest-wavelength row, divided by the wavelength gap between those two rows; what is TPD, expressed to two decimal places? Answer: 0.22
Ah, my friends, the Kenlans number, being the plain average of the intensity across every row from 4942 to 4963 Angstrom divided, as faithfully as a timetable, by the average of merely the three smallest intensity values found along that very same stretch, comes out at 1.08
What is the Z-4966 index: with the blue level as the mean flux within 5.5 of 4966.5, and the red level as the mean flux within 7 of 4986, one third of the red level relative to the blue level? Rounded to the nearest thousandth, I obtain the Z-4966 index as 0.322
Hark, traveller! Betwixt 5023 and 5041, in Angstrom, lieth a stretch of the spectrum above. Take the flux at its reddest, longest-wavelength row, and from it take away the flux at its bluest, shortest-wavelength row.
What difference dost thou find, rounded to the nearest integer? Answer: 0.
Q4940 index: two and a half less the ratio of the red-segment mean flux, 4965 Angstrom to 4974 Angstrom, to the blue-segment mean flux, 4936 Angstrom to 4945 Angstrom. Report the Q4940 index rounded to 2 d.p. 1.49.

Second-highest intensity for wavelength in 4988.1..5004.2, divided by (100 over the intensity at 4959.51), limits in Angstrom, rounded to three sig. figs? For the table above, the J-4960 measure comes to 10.1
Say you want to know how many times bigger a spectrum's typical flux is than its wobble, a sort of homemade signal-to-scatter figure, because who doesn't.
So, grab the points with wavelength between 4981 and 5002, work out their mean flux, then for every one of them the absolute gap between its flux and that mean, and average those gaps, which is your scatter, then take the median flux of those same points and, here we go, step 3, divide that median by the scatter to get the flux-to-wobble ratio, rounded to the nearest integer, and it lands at 23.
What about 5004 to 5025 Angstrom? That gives 27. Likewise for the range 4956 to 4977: 22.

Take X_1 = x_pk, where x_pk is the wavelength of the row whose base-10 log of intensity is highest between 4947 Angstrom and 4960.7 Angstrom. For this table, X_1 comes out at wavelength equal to 4957.23 Angstrom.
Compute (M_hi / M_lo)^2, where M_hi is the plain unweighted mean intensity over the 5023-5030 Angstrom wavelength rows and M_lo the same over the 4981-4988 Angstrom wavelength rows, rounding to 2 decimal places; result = 1.05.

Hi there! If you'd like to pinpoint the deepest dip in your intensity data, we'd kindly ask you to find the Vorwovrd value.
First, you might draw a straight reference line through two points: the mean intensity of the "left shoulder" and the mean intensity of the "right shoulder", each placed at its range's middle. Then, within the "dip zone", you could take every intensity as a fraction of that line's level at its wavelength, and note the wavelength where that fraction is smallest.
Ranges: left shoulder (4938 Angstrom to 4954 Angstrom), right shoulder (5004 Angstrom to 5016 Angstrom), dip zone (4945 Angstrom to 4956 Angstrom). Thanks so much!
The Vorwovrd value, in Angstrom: 4948.11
